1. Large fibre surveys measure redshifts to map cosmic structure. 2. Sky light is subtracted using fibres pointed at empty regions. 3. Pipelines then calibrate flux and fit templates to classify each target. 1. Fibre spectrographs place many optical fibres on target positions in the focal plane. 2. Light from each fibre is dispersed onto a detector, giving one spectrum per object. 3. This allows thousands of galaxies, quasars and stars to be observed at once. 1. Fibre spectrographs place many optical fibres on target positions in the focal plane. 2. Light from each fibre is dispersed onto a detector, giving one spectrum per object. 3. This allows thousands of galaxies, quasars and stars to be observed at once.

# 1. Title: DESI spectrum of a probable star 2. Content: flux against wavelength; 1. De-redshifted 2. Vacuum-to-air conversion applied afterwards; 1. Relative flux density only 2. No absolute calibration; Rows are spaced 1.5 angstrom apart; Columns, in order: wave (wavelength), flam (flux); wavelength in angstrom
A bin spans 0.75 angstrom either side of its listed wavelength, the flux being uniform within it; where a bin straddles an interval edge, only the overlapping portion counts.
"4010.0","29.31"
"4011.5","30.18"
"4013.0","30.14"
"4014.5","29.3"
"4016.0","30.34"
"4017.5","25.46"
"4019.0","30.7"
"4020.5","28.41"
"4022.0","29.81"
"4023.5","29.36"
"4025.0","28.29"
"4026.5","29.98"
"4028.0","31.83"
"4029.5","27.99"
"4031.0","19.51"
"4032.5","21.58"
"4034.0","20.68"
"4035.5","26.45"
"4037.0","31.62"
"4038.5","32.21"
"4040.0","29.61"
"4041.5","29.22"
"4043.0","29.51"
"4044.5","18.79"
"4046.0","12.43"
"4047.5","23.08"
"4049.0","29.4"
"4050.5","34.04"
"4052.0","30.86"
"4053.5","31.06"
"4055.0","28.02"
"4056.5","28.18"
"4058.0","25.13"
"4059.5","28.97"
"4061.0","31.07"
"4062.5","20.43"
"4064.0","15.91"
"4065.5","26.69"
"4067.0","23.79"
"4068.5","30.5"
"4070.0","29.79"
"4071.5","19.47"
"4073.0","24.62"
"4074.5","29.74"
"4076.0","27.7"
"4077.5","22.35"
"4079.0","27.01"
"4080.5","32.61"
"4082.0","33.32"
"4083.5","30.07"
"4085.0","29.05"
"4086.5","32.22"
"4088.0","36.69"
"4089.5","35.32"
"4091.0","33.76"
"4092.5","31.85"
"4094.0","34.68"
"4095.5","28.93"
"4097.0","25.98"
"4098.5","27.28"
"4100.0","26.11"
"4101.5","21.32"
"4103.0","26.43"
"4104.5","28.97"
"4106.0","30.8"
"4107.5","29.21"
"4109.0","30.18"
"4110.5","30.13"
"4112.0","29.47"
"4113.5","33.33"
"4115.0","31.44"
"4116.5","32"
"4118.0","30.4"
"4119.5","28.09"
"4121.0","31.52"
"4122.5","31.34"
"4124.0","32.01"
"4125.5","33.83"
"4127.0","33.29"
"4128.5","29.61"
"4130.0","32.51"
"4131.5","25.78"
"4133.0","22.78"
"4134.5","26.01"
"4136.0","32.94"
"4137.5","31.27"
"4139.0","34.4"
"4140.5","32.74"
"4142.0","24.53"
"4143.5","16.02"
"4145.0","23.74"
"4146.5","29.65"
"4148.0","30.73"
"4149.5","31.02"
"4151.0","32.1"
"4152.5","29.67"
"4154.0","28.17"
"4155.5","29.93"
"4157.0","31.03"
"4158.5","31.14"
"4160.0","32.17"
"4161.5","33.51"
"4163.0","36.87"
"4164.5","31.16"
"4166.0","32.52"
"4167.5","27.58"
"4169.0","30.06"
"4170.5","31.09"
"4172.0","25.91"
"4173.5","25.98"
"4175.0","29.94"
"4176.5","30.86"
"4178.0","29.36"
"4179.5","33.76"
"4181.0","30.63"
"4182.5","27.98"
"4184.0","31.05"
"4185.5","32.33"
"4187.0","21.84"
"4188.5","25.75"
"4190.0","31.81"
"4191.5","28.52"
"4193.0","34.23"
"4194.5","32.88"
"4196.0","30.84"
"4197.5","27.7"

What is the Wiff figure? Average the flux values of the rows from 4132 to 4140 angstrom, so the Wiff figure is 29.5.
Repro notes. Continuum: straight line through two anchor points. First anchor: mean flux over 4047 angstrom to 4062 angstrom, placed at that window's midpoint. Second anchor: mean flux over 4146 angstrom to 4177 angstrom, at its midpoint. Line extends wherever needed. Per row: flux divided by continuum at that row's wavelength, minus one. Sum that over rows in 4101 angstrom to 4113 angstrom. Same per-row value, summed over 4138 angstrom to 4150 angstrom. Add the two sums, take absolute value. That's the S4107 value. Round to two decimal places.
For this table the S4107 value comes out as 1.02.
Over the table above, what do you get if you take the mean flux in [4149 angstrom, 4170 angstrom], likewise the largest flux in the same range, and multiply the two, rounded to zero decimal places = 1151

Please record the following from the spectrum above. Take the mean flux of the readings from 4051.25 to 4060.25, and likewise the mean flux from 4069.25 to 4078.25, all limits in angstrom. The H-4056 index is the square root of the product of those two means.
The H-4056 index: 27.1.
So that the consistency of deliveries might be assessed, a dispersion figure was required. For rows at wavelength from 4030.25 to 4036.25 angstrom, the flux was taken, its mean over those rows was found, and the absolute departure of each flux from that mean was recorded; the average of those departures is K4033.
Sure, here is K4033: 2.2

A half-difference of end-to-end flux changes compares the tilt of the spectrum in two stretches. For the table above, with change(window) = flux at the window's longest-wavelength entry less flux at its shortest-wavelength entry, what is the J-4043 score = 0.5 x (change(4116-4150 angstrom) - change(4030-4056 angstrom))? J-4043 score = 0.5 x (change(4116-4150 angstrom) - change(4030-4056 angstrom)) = -5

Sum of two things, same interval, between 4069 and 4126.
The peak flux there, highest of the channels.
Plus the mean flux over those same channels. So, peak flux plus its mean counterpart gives 66.4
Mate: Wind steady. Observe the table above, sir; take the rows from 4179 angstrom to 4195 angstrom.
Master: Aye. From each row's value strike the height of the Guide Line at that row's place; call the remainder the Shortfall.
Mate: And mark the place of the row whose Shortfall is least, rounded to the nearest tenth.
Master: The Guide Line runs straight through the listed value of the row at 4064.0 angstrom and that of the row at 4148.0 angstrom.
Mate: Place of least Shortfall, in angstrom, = 4187.0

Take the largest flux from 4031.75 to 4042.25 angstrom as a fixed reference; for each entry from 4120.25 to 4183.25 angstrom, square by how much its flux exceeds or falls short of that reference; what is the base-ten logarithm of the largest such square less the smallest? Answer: 2.4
